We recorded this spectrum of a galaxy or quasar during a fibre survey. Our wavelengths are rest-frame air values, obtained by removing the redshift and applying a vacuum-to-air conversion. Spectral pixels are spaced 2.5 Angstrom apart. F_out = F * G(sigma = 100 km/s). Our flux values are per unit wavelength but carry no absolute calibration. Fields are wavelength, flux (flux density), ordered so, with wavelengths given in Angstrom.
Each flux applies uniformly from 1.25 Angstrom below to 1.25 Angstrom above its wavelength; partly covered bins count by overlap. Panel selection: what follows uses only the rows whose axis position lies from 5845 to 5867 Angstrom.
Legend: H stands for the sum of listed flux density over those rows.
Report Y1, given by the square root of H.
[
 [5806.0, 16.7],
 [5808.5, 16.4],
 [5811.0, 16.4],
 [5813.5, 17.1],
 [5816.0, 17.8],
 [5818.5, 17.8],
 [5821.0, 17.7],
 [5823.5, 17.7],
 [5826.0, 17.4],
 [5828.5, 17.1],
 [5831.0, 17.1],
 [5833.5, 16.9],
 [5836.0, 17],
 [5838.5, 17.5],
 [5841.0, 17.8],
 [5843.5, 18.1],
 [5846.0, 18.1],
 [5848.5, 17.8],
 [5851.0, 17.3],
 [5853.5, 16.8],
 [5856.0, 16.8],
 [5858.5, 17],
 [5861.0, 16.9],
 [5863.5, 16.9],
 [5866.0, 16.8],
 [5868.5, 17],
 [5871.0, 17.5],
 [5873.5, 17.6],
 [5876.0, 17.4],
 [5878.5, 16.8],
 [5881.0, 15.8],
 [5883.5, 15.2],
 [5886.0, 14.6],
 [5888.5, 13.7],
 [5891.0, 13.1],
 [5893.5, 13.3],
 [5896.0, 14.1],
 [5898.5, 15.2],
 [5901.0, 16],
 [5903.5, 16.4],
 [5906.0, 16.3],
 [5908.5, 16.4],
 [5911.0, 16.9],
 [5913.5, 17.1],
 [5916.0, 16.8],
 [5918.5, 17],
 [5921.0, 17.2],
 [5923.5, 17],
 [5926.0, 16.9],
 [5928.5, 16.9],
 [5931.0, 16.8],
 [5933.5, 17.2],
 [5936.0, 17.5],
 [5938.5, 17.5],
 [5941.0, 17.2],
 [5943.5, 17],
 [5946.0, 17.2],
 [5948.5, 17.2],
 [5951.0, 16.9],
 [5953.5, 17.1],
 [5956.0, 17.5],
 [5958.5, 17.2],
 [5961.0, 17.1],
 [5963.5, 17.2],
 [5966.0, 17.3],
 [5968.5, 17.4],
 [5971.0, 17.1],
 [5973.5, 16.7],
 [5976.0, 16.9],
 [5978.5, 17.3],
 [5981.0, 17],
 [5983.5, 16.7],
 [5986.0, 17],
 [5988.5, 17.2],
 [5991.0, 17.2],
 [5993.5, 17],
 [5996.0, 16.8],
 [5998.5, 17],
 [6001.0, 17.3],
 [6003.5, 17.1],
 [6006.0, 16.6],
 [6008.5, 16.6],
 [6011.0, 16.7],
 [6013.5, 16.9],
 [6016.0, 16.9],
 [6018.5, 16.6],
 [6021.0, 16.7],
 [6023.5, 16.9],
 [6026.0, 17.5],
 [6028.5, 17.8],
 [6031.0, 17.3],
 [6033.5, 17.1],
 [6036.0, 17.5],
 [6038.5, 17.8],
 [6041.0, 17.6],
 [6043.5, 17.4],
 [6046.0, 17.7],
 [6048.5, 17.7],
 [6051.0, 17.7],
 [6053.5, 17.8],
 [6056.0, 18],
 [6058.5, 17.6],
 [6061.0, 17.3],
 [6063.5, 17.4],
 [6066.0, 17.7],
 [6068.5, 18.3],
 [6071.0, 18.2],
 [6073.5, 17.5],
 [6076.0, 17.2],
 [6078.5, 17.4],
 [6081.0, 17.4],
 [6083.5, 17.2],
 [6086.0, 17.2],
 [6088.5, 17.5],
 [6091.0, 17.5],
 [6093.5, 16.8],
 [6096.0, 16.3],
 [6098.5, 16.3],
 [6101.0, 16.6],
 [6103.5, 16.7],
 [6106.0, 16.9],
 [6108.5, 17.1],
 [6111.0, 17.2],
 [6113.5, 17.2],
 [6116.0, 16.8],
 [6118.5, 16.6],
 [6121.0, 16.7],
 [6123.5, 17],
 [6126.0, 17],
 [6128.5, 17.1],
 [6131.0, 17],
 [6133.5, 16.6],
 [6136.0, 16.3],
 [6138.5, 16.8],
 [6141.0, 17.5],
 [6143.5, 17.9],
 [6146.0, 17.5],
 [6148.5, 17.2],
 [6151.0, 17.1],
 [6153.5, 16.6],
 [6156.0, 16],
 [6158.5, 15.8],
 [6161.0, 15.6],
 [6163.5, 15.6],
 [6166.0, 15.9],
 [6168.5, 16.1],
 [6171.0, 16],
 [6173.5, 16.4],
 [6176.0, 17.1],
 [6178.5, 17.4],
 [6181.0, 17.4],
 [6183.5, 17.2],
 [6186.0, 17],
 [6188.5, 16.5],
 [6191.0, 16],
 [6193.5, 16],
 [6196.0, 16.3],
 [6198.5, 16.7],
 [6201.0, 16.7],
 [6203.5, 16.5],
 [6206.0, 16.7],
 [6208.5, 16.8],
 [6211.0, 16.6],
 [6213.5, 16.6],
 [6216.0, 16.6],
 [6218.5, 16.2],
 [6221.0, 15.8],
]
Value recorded 12.4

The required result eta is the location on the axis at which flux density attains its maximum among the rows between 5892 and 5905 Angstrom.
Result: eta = 5903.5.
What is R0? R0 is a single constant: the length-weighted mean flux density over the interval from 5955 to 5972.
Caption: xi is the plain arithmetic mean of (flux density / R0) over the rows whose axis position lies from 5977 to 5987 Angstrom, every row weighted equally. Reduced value 0.99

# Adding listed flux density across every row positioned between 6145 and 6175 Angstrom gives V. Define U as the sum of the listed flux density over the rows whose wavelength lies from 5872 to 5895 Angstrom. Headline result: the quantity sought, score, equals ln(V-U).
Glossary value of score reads 4.1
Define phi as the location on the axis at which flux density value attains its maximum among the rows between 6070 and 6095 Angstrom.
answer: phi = 6071.0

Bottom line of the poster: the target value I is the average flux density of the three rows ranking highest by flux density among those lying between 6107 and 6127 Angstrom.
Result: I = 17.2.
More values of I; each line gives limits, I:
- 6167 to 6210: 17.3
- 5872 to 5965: 17.5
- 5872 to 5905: 17.3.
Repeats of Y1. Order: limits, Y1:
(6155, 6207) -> 18.6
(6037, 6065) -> 13.9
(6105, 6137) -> 14.8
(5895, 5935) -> 16.3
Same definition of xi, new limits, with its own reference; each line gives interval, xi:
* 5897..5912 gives 0.94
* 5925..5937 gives 0.99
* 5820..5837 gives 1.00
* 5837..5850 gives 1.04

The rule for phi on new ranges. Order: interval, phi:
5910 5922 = 5921.0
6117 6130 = 6128.5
